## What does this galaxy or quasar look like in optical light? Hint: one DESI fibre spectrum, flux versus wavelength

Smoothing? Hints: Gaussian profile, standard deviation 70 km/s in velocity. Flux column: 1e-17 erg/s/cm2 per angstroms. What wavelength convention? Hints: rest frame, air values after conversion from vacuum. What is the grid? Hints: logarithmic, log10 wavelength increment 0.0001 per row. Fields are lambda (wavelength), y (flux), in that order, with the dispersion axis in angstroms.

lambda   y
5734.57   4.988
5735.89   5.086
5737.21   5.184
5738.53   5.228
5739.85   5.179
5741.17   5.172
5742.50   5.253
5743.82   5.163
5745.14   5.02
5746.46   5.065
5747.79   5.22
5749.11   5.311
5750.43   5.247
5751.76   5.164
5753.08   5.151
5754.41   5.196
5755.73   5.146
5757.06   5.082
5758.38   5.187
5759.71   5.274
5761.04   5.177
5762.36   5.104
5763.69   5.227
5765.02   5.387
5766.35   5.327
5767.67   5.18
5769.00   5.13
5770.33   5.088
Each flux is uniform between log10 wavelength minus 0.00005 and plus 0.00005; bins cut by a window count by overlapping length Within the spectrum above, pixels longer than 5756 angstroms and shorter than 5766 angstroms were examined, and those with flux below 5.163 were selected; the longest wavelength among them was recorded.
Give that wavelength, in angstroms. 5762.36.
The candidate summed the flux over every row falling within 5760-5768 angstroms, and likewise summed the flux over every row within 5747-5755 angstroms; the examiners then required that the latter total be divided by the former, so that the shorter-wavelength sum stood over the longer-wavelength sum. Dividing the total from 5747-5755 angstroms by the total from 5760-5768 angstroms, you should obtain 1.00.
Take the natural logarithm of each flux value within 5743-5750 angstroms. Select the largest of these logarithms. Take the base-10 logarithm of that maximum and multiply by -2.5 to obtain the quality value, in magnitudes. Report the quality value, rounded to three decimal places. -0.557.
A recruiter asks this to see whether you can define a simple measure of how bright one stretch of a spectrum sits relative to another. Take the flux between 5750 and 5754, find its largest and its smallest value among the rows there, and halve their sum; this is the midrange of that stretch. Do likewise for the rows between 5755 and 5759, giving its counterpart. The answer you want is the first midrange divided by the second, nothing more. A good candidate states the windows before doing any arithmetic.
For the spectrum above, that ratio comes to 1.01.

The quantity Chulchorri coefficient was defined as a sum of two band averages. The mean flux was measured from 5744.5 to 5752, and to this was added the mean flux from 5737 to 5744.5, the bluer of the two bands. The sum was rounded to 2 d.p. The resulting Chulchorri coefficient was 10.37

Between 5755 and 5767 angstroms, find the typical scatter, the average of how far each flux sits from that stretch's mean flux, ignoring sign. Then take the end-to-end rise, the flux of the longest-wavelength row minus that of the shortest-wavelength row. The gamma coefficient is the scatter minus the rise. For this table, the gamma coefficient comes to -0.100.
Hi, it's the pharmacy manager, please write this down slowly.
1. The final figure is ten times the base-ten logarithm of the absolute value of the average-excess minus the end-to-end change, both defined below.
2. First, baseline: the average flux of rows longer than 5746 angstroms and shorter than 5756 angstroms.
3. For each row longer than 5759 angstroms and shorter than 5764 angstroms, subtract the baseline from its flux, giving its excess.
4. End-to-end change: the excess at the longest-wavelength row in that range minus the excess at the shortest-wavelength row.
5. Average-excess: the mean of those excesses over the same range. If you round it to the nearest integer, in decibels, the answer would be -13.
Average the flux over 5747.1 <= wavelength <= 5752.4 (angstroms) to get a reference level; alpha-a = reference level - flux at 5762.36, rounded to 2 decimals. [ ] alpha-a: 0.13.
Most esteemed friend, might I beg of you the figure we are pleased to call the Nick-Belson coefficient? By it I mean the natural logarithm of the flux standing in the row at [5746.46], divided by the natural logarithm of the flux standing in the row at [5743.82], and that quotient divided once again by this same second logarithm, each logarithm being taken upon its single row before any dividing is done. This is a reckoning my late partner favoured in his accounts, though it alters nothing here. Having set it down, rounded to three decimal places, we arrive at 0.602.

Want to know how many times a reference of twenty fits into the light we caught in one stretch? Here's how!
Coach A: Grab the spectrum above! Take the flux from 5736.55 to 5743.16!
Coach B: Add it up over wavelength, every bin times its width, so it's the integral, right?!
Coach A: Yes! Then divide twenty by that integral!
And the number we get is 0.5817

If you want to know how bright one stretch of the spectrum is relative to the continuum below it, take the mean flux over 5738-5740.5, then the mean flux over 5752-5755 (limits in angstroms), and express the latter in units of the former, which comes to 0.99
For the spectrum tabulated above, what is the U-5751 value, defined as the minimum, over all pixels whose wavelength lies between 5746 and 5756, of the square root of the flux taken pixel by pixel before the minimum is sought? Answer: 2.25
